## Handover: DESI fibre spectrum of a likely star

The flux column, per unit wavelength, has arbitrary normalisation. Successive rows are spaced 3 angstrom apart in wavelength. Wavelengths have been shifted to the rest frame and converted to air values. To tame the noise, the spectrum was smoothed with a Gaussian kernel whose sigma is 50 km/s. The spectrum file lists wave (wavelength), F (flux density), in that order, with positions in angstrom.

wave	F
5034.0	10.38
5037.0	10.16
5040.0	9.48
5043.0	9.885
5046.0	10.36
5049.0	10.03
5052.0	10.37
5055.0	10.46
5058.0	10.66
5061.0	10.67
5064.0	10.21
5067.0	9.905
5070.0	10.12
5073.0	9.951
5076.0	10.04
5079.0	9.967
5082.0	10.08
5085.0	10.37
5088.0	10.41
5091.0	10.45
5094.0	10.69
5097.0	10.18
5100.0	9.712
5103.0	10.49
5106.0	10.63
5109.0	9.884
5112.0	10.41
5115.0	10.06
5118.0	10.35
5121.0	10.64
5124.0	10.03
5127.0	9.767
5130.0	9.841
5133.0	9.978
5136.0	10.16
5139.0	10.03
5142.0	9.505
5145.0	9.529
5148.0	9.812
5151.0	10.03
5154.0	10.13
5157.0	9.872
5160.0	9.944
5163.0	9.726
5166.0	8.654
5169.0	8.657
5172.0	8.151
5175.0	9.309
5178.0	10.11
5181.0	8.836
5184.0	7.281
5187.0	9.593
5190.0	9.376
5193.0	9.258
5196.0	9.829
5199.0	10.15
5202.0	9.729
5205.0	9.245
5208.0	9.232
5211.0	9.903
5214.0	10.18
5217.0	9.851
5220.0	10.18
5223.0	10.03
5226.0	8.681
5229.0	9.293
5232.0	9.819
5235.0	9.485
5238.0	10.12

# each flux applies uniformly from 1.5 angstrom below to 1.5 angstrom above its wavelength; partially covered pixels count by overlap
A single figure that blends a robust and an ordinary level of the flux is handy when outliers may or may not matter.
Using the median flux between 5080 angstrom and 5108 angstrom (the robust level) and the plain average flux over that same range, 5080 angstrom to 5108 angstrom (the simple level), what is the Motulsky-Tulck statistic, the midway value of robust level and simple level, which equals 10.4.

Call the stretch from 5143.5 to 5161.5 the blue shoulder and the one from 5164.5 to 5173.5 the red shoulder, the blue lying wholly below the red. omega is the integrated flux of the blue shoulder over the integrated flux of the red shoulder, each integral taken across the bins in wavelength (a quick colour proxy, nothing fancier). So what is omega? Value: 2.33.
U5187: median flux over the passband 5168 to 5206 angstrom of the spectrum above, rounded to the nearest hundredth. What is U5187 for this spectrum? 9.31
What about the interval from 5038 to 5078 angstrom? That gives 10.12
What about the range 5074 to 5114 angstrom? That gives 10.37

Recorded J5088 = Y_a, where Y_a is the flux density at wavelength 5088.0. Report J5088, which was 10.41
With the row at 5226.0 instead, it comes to 8.681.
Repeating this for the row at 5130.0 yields 9.841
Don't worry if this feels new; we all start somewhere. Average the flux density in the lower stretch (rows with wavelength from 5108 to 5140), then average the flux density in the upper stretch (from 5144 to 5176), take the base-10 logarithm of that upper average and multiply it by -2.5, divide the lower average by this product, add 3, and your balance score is -1.15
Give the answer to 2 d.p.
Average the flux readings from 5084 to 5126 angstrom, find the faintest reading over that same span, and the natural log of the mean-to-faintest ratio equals 0.06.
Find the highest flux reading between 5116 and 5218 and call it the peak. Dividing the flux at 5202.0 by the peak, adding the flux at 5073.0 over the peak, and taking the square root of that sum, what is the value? 1.36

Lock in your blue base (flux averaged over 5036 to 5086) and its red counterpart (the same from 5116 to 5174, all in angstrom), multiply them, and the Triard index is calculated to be 99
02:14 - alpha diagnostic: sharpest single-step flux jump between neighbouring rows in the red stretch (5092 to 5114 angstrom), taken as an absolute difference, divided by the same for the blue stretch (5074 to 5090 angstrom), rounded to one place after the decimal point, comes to 2.7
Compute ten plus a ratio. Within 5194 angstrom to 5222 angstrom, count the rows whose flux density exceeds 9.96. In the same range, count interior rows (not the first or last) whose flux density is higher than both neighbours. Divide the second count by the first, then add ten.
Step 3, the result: 10.7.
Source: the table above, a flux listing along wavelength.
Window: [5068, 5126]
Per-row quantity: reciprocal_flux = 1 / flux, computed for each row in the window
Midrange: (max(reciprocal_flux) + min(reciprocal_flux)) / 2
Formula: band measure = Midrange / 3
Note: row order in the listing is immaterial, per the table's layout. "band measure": 0.033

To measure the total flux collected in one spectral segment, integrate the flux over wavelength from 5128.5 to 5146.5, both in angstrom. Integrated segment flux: 177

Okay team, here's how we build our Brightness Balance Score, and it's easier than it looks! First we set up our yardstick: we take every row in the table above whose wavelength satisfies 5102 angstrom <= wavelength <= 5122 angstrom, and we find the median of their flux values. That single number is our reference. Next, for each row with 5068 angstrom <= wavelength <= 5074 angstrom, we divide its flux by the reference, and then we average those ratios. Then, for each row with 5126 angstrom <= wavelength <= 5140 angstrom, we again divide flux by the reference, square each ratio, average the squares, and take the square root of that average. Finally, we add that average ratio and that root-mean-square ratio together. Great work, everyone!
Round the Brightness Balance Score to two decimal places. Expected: 1.92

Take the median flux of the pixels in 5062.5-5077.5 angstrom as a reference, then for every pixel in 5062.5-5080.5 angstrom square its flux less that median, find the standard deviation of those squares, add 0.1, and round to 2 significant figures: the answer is 0.11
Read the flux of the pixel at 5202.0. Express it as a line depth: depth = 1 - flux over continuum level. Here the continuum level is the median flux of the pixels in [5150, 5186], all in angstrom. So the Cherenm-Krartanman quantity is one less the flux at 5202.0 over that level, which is -0.02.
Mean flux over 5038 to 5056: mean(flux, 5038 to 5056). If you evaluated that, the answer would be 10.1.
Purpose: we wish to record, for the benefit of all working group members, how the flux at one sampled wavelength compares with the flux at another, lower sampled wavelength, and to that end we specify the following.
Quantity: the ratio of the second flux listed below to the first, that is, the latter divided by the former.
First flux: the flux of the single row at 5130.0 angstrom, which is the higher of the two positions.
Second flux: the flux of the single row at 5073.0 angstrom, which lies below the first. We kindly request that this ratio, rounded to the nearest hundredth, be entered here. 1.01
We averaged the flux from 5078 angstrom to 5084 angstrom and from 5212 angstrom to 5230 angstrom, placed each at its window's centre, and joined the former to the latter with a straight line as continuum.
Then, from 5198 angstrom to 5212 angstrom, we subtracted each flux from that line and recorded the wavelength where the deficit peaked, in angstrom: 5208.0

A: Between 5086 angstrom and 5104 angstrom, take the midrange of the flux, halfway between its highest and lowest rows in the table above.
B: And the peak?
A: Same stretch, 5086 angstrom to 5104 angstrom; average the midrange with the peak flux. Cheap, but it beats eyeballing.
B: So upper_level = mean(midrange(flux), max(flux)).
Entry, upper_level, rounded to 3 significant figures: 10.4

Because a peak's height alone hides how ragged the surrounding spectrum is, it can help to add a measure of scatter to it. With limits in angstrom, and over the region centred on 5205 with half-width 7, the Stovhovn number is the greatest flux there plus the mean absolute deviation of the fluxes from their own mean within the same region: 10.5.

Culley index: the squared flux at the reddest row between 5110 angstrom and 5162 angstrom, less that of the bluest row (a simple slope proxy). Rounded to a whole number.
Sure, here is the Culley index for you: -9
